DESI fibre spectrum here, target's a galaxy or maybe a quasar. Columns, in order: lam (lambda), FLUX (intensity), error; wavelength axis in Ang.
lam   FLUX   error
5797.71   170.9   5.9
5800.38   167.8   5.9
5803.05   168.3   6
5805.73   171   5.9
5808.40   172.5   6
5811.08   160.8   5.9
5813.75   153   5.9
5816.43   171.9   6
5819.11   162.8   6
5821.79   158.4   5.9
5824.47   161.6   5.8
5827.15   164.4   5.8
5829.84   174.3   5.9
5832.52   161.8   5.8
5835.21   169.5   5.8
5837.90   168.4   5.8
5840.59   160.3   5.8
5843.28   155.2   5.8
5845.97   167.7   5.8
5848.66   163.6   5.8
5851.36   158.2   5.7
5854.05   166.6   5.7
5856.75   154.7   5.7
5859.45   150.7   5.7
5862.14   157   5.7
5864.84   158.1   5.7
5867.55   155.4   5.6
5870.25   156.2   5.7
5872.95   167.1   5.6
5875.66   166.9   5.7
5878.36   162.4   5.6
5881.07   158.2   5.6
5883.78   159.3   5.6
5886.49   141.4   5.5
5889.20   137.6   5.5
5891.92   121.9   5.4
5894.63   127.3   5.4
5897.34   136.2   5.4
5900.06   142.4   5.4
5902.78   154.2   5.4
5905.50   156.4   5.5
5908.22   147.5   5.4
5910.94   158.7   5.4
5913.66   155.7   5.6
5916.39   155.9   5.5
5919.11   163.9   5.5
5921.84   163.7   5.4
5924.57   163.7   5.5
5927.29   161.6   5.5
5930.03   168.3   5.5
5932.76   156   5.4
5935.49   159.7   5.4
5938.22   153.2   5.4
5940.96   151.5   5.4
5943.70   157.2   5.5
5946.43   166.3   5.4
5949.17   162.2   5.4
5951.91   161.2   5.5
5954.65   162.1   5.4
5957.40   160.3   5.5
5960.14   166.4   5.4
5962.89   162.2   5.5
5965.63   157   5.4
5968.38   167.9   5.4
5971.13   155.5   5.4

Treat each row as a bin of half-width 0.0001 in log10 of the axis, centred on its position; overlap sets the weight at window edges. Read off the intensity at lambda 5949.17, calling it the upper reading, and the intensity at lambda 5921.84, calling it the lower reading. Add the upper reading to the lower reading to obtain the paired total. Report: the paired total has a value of 326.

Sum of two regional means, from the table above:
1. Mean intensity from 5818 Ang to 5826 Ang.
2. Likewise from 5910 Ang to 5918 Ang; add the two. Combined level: 318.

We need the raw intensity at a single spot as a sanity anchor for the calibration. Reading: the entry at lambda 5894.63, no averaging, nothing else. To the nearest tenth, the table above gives 127.3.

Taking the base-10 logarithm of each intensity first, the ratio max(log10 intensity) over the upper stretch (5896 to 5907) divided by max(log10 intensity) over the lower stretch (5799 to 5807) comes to 0.98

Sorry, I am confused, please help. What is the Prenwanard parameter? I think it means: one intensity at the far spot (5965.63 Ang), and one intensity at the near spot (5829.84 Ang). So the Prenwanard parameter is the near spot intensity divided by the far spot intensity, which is 1.11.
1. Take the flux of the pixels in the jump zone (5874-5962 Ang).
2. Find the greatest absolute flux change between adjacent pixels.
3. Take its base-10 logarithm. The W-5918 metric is 1.25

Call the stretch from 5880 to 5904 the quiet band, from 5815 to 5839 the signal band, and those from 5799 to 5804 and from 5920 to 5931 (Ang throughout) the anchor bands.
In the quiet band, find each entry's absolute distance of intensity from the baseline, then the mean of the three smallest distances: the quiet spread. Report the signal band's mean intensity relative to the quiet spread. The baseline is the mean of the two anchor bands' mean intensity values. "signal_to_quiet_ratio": 19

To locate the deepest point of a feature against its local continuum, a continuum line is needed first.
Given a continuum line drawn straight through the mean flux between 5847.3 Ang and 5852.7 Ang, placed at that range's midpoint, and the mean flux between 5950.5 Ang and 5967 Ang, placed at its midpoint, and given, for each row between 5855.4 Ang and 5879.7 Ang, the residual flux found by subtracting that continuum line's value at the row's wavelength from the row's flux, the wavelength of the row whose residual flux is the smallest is 5859.45 Ang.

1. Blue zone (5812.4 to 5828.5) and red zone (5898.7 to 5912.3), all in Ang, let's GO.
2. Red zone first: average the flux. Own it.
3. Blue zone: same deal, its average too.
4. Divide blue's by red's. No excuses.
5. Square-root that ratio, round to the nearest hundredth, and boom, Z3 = 1.03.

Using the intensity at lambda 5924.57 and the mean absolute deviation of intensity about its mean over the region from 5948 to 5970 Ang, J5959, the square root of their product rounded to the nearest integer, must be 20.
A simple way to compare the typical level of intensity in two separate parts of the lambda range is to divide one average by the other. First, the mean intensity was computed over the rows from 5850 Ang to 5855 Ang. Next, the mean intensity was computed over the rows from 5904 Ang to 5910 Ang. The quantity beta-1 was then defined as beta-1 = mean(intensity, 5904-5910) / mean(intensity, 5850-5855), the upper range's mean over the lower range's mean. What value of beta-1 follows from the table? 0.94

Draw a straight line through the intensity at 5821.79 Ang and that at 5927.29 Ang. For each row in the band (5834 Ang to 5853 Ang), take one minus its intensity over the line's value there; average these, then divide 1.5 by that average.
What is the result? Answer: -57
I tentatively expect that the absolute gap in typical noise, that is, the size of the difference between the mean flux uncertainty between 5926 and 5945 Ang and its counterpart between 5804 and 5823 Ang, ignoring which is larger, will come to 0.50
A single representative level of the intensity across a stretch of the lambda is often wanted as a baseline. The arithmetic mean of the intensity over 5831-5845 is 163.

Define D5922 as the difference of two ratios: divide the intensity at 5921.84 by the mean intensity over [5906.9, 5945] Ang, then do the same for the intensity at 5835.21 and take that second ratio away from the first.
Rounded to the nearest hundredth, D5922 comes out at -0.04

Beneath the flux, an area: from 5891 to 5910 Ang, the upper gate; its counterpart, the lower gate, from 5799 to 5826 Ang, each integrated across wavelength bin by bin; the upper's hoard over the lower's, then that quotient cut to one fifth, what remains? 0.121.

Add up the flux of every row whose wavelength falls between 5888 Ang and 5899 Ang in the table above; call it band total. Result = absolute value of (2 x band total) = 1046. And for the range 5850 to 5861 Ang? 1260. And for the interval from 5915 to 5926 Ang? 1294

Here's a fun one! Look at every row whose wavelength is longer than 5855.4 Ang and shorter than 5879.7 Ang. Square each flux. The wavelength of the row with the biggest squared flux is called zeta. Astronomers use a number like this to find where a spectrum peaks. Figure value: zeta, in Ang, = 5872.95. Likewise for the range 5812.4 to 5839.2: 5829.84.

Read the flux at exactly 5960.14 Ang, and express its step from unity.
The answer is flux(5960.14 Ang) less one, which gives 165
